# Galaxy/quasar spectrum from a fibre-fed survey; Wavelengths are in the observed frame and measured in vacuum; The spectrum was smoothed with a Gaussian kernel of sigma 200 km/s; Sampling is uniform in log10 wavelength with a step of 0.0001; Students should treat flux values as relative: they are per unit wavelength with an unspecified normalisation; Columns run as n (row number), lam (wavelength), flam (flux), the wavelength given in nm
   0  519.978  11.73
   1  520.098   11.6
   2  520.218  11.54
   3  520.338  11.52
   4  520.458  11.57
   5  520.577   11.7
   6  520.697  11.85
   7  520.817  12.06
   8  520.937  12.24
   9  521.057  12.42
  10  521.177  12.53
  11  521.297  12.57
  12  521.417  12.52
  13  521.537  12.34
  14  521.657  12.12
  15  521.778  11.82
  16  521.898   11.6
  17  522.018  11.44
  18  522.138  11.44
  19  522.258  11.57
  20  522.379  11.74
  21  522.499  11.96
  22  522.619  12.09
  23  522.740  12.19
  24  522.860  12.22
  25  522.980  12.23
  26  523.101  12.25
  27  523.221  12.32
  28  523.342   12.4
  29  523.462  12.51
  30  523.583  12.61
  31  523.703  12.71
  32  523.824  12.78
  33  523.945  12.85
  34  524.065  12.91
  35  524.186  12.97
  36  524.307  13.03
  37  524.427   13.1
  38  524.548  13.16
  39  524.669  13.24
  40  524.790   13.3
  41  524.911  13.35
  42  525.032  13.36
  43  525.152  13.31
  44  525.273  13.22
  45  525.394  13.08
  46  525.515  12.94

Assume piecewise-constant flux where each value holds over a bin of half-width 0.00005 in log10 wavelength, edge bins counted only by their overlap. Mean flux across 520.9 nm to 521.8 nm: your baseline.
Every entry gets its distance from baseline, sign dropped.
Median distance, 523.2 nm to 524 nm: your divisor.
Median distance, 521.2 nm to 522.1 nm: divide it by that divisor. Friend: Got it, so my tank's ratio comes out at 0.9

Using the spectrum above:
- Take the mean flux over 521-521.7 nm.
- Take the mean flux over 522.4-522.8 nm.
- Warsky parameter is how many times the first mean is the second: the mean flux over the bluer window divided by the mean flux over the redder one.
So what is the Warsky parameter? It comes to 1.03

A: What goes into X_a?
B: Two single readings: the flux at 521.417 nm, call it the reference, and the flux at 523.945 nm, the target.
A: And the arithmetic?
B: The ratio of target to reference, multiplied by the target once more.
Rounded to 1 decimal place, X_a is 13.2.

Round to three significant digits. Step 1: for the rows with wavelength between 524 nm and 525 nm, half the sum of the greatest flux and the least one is 13.1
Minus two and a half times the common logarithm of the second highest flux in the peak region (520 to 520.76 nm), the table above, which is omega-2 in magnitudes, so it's -2.67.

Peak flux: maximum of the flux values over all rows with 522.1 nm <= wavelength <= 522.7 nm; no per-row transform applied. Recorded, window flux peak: 12.09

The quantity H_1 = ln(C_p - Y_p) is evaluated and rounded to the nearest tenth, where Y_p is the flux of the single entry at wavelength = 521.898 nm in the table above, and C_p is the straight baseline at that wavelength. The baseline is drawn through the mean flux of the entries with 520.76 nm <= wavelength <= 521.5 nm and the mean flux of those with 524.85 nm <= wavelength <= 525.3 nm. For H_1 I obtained 0.0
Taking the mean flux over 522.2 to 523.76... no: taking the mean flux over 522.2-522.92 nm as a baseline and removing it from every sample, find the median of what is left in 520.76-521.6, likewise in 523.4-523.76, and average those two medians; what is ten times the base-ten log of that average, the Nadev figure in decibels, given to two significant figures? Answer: -2.6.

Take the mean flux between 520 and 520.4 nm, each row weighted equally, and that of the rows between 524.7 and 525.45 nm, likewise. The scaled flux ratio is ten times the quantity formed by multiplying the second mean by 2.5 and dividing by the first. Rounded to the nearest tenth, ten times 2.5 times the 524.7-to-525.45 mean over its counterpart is 28.7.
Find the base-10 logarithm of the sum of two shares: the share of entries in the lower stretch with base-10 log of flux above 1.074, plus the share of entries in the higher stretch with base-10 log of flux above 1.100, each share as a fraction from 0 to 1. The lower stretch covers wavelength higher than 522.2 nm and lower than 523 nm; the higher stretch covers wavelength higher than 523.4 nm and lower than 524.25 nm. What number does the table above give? 0.20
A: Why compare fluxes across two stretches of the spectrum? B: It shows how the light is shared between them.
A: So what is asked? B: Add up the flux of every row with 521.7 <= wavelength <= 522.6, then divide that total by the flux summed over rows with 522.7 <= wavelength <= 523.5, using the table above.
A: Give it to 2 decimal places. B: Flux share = 0.95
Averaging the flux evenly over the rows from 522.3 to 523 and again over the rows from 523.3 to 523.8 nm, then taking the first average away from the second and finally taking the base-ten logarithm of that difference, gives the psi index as -0.3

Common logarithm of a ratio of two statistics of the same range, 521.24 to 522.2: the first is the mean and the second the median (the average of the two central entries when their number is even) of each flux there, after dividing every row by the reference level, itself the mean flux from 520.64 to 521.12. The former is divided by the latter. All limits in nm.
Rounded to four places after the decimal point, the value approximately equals 0.0004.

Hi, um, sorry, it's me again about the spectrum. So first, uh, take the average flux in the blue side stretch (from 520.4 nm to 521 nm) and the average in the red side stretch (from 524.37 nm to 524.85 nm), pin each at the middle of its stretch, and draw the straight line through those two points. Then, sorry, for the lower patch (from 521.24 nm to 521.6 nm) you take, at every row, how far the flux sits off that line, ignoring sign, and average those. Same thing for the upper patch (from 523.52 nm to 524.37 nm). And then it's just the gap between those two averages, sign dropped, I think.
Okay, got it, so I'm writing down 0.21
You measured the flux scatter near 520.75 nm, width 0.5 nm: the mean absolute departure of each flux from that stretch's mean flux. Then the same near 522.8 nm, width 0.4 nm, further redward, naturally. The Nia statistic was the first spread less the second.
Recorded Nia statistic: 0.14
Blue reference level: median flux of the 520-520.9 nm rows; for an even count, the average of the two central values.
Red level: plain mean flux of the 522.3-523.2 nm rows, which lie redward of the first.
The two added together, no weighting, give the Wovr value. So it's 23.70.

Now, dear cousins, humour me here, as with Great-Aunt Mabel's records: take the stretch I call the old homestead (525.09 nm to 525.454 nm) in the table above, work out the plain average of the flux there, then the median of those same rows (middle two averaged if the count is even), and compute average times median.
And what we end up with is 175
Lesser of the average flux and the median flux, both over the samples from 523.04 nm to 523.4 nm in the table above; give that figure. 12.3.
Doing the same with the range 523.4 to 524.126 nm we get 12.7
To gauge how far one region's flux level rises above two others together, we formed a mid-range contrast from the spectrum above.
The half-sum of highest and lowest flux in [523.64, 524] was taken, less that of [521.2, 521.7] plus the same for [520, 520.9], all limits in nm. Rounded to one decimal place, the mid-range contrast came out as -11.4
